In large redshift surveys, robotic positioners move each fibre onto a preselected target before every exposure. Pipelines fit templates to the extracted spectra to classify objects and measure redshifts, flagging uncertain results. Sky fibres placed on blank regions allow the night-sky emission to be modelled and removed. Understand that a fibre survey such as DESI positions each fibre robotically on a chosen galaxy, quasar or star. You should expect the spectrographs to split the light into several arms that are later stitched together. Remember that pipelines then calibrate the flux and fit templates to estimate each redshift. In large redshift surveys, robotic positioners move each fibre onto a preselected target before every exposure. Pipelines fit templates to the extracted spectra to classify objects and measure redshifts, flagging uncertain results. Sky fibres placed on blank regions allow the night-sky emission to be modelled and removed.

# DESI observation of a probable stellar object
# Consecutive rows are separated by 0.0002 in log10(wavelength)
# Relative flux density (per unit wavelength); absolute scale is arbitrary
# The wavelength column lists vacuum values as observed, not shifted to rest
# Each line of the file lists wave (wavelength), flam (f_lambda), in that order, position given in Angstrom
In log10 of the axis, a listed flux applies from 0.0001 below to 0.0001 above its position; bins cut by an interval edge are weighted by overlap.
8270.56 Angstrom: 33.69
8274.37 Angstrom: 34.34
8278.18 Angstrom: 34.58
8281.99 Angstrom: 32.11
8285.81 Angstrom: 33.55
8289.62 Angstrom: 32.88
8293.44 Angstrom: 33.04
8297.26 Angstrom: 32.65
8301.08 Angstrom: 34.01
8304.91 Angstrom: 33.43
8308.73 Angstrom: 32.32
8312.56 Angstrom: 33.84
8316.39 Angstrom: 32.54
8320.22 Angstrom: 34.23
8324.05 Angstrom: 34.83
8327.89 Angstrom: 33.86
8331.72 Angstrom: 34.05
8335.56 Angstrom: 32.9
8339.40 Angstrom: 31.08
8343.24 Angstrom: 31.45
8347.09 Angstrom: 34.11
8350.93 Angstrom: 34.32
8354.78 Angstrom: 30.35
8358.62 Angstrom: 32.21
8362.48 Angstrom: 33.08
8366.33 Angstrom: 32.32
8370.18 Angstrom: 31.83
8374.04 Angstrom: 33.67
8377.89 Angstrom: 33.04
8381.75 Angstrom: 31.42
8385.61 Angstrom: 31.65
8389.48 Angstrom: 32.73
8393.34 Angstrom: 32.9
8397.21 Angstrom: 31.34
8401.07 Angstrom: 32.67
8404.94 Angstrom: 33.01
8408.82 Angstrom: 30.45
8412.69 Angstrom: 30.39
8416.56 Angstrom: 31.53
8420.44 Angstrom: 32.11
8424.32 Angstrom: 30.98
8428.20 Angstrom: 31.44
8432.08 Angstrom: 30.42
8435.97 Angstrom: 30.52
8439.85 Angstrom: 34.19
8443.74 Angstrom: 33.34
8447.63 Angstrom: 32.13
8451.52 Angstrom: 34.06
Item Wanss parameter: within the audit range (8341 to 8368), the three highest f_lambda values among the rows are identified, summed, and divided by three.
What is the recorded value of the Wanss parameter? 33.8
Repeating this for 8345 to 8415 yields 34.0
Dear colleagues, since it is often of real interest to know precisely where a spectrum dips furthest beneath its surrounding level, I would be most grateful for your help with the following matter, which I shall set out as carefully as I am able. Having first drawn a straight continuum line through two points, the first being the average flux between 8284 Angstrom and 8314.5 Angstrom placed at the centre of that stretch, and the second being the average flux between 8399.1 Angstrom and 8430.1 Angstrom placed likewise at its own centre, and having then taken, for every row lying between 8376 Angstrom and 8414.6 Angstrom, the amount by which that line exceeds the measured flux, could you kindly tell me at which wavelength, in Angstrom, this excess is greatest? 8412.69 Angstrom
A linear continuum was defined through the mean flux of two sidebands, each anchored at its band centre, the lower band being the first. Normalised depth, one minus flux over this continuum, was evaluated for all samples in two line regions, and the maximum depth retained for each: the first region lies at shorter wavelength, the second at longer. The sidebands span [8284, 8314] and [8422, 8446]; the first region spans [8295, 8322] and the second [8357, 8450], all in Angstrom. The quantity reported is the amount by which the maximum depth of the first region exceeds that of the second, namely -0.03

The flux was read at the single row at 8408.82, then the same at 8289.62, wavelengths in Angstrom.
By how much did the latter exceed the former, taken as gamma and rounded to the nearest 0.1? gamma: 2.4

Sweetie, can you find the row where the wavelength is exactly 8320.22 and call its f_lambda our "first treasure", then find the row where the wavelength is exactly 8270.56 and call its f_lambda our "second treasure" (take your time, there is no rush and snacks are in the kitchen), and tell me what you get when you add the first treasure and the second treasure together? 68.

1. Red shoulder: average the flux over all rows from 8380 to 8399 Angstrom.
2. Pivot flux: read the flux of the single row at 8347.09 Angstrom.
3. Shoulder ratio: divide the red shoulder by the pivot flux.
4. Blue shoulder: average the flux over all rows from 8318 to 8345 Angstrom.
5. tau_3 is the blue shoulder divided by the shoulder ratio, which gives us 35.4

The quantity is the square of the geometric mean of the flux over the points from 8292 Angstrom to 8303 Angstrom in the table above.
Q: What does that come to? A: 1104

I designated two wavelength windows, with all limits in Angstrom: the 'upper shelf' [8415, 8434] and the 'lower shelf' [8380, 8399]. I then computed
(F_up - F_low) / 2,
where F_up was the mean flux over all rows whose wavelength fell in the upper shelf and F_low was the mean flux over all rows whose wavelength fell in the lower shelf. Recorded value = -0.36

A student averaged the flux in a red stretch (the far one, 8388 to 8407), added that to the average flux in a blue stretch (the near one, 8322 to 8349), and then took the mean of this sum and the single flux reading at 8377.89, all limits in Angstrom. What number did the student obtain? 49.4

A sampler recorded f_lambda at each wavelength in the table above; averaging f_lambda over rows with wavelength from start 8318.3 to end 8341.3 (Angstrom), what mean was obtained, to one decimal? 33.5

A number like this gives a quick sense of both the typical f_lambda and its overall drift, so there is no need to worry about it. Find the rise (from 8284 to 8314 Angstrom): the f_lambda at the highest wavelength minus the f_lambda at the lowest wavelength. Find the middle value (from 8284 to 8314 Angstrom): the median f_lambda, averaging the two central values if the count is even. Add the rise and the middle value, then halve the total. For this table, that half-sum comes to 16.8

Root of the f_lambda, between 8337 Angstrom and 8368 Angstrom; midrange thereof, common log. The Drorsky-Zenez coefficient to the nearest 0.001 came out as 0.755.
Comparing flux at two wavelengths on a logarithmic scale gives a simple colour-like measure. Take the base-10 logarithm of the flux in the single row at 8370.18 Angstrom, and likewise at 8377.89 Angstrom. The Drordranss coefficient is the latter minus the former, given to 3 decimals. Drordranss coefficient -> 0.016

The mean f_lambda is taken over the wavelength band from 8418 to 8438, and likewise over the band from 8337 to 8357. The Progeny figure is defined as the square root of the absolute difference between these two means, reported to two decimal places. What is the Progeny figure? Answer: 1.08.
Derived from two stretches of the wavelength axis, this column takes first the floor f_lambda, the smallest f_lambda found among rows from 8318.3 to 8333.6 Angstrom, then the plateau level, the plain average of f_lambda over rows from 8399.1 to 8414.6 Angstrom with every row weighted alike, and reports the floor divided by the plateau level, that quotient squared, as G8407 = 1.15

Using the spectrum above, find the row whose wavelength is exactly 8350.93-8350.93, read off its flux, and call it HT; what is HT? 34.32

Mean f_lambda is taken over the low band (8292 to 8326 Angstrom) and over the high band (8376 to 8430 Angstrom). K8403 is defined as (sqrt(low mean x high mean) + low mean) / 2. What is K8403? 33.0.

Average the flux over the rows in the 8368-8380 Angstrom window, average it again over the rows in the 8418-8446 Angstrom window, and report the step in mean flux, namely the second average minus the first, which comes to -1.0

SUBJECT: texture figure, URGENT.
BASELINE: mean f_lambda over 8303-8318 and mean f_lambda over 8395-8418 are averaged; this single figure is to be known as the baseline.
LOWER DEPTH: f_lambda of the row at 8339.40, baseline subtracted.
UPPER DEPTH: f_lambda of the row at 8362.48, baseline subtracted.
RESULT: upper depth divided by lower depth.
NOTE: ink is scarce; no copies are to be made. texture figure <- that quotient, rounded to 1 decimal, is -0.6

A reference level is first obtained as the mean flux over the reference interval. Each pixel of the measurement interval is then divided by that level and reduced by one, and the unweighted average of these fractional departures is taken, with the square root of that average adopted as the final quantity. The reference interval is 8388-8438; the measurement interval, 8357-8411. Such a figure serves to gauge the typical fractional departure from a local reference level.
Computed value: 0.15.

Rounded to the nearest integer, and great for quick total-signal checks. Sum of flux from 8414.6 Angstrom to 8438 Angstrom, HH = 187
